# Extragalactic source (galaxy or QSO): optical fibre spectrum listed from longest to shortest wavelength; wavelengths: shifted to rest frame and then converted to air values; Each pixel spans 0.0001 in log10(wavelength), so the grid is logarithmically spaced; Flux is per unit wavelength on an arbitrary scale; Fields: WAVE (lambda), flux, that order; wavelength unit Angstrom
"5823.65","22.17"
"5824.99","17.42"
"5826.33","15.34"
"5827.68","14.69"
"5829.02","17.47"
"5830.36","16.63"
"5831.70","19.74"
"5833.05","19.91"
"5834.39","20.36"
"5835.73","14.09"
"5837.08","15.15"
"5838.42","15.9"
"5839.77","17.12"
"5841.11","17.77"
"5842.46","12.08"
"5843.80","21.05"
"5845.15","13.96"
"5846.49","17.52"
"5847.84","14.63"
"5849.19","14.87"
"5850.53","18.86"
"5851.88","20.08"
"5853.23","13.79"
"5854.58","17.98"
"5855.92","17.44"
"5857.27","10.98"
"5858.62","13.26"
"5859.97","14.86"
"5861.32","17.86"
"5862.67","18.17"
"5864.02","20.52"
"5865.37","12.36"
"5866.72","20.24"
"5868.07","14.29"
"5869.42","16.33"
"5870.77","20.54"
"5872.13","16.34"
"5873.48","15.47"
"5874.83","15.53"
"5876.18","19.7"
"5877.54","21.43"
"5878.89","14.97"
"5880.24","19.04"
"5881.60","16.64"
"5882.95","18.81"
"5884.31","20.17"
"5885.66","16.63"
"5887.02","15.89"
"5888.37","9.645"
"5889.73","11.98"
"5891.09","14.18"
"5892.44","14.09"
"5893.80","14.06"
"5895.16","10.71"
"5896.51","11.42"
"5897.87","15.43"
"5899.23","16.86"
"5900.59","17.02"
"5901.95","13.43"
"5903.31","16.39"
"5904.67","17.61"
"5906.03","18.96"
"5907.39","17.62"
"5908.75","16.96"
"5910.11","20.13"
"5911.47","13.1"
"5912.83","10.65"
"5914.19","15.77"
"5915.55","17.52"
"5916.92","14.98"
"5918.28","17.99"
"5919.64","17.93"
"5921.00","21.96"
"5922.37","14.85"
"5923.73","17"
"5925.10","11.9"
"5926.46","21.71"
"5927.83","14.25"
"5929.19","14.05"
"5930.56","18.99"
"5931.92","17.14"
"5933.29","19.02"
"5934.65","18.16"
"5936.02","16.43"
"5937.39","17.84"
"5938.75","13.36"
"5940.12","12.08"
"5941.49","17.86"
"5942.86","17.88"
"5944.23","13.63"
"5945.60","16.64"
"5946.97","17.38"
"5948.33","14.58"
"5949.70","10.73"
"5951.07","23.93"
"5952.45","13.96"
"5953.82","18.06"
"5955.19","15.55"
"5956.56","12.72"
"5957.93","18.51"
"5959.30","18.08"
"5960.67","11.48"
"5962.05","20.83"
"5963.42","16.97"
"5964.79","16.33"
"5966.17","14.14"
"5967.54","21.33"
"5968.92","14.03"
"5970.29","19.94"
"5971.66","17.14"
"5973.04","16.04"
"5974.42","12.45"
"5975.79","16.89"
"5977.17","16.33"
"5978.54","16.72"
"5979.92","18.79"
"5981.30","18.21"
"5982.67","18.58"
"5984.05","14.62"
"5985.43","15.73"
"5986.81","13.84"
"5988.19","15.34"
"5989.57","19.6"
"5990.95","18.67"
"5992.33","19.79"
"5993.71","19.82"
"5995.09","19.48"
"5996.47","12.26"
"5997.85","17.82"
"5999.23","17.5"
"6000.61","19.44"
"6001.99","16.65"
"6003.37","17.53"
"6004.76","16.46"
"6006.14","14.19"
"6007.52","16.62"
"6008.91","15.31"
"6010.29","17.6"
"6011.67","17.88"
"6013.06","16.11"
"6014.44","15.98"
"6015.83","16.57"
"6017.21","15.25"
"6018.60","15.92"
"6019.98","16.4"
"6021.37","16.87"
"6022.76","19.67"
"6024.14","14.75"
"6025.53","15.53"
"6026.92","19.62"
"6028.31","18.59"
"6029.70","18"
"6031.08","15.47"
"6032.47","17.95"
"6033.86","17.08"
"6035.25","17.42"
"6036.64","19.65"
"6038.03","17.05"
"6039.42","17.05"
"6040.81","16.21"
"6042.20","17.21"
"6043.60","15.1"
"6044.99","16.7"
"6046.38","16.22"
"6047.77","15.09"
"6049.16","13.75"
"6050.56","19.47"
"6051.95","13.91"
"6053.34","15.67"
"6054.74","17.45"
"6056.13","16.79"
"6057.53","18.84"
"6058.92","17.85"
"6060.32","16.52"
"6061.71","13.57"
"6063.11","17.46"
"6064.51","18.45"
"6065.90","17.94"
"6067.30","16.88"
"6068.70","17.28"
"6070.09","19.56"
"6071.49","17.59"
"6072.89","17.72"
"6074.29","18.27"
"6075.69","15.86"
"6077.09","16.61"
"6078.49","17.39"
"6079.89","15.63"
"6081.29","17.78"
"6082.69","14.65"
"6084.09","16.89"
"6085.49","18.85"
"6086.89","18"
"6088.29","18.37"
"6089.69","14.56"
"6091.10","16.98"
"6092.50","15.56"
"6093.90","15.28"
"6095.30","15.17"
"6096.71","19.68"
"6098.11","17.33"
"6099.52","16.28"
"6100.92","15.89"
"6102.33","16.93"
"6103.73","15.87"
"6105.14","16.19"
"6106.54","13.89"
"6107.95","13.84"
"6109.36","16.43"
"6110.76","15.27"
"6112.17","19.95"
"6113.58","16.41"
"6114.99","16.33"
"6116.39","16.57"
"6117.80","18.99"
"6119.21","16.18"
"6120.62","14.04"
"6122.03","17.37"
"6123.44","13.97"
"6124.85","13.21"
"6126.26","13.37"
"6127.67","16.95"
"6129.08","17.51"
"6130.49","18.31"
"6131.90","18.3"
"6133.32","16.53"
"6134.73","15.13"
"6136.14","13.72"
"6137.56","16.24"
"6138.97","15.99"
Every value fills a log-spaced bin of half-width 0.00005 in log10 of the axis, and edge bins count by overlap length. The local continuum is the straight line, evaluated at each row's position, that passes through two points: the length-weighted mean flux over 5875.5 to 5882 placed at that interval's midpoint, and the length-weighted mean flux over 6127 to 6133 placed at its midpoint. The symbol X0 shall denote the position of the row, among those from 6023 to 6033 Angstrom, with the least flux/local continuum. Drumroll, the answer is 6024.14 Angstrom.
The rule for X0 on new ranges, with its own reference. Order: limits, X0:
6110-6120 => 6110.76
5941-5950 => 5949.70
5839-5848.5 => 5842.46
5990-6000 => 5996.47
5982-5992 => 5986.81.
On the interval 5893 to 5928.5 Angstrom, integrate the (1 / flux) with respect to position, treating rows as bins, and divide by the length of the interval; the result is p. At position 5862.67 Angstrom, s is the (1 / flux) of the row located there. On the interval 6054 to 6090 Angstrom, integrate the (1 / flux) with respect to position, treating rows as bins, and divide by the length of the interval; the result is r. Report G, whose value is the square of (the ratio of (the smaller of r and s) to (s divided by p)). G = 0.0042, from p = 0.0648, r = 0.059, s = 0.0550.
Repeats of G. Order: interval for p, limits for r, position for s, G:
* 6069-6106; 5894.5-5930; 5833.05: 0.0036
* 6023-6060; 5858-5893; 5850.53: 0.0036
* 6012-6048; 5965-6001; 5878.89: 0.0029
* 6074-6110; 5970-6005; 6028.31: 0.0038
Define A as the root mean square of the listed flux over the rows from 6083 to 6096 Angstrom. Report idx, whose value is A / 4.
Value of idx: 4.17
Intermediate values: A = 16.7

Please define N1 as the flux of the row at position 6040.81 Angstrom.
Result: 16.21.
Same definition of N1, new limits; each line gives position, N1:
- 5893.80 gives 14.06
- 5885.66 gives 16.63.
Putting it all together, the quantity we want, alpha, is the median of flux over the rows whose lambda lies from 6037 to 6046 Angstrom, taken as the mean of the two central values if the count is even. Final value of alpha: 16.9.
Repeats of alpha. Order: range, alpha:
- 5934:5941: 16.4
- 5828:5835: 19.7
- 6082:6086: 16.9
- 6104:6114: 16.2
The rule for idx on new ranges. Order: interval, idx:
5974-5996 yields 4.33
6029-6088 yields 4.26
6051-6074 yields 4.29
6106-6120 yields 4.12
